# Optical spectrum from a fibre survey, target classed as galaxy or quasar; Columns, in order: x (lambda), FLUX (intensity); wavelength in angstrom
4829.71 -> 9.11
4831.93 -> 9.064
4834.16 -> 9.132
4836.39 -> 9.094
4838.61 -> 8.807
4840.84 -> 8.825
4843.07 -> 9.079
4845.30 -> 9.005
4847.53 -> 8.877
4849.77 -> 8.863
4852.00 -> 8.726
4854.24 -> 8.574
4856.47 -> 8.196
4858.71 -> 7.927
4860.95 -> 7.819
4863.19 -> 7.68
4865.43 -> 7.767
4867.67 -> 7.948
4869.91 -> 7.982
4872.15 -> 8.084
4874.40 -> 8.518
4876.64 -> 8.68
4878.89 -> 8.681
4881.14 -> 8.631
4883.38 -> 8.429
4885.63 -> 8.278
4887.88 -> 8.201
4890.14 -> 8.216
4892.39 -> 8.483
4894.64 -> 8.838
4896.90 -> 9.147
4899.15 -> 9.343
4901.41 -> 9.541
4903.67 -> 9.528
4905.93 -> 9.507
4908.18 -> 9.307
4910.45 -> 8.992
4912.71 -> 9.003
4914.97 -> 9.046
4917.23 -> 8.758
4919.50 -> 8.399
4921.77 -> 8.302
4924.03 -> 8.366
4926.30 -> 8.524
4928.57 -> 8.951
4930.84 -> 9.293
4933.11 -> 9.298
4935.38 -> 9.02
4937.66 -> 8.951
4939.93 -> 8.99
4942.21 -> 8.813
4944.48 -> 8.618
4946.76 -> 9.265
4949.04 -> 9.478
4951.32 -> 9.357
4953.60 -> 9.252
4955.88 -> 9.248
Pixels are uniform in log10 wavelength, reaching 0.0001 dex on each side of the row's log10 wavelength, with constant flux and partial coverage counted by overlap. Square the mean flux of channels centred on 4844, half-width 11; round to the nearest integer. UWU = 79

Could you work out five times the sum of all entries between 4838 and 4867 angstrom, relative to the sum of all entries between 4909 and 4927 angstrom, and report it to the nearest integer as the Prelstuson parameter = 8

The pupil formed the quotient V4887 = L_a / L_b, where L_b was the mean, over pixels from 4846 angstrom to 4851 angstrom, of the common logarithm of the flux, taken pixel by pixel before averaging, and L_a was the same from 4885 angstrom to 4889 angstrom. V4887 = 0.97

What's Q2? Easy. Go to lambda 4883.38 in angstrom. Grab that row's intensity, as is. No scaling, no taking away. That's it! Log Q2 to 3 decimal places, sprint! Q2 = 8.429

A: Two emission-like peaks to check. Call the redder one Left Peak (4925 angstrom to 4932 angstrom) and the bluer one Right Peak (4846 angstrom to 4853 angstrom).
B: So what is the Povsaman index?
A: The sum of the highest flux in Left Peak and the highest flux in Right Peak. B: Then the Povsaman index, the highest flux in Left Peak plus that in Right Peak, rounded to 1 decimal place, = 18.2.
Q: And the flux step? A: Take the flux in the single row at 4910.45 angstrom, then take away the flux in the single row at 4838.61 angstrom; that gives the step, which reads 0.2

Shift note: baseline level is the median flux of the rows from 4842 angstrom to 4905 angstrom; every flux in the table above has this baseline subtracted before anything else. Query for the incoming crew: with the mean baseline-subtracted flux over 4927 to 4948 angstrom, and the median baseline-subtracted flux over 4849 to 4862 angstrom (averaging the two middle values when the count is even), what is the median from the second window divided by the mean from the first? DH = -0.3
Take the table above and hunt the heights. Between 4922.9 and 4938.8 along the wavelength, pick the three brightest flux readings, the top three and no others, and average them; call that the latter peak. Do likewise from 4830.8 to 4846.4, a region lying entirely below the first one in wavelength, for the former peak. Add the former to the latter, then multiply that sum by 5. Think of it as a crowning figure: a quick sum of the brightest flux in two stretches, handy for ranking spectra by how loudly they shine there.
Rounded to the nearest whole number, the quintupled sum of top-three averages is 92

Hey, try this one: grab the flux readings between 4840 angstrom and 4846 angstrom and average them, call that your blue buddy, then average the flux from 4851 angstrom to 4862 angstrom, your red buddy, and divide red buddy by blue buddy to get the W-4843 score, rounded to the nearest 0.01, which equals 0.92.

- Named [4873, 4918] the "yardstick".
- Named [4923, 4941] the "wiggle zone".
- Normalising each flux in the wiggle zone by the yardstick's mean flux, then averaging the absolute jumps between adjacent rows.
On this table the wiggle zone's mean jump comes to 0.021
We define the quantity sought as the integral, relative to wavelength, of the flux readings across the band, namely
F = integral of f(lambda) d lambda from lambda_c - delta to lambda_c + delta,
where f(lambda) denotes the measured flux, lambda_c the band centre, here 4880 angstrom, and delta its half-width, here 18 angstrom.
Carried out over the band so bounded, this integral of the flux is 300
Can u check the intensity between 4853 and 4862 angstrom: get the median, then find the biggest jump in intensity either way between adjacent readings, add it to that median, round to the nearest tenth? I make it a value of 8.4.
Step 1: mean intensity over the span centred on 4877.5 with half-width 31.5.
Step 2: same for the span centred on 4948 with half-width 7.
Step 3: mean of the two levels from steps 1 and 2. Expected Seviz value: 8.85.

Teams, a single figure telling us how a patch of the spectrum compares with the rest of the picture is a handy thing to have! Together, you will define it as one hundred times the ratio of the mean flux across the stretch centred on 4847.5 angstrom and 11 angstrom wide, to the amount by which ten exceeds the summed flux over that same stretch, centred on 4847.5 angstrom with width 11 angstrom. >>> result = -25.8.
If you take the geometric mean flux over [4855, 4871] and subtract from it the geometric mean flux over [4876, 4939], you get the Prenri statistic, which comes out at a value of -0.9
